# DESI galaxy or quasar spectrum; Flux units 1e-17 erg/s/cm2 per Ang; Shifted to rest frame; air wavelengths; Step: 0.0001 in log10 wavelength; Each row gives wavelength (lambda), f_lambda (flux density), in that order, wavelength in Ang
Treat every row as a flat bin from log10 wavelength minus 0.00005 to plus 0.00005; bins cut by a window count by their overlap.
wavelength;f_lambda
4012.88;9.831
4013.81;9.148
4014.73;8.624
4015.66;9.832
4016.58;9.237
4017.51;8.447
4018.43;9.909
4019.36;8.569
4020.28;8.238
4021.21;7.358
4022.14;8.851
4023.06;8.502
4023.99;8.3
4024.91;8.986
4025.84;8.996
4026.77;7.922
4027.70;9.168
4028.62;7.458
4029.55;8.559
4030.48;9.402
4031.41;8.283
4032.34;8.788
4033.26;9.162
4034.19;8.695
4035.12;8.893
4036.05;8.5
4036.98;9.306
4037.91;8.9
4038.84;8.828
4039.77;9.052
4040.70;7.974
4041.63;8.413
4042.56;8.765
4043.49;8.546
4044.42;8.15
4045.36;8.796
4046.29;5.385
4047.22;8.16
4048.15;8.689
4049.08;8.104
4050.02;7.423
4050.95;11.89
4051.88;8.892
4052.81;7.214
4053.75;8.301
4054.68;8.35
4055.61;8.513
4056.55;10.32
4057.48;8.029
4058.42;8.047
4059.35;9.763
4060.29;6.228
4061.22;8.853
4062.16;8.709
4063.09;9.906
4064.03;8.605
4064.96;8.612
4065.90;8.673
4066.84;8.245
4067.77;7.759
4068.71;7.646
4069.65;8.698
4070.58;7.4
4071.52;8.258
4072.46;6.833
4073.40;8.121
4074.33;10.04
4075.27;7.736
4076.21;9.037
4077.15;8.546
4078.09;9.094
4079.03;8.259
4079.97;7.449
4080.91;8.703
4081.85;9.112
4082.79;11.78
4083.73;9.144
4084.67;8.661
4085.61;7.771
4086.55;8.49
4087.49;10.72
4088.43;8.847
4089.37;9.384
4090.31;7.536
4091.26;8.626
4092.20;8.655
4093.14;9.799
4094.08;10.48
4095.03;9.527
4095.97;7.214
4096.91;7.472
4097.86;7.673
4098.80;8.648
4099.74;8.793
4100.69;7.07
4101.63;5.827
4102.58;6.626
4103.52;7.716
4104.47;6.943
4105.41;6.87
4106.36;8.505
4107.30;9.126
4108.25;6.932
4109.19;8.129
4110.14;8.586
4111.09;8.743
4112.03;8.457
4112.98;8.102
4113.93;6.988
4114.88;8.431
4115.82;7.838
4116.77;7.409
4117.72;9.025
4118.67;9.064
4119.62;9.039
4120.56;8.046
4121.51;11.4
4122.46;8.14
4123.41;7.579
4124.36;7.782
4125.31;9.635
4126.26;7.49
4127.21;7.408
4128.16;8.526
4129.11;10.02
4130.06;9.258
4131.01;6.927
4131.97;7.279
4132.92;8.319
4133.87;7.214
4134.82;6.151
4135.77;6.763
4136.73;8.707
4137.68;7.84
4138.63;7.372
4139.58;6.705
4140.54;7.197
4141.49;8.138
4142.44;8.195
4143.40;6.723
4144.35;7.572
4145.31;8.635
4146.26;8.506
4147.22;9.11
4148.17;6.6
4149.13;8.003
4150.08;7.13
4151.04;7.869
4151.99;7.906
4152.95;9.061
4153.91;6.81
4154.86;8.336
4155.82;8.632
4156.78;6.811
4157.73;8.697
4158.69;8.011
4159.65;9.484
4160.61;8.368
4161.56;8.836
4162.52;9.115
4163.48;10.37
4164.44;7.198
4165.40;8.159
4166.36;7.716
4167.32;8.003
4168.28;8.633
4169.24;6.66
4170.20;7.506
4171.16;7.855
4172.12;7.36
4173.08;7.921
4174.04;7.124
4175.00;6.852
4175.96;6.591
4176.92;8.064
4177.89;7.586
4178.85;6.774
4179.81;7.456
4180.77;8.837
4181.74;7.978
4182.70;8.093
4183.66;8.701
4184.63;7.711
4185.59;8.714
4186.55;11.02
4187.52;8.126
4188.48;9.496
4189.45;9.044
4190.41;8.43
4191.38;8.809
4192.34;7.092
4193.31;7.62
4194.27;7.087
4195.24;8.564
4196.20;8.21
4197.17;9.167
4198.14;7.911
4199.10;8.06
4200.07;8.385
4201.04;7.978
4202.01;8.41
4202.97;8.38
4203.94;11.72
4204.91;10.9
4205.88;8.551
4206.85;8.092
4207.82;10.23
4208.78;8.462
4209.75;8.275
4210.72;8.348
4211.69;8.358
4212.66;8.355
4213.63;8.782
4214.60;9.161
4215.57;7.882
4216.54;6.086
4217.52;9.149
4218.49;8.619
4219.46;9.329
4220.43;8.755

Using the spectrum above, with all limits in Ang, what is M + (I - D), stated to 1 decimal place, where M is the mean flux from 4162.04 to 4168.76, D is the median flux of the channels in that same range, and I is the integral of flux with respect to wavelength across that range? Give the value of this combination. 57.1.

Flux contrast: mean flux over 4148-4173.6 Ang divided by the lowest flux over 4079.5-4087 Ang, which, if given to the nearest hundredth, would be 1.08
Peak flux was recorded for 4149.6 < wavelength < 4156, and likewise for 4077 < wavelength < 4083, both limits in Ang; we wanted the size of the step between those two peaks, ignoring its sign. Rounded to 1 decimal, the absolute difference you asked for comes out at 2.7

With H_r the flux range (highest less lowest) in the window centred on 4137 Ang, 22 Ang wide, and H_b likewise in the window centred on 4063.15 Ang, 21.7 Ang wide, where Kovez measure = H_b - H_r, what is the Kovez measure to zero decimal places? 0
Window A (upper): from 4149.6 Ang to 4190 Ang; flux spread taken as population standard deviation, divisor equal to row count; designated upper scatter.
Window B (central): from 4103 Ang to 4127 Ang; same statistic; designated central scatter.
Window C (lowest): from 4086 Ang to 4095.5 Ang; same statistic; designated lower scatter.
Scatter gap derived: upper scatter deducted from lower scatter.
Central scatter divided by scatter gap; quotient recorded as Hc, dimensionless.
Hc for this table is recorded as -23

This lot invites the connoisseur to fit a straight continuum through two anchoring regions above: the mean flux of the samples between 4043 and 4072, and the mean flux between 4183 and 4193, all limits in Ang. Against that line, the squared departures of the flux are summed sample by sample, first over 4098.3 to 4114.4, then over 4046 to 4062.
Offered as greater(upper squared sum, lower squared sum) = 34.8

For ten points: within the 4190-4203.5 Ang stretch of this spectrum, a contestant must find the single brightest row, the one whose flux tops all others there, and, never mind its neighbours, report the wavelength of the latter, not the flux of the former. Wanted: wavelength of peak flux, 4197.17 Ang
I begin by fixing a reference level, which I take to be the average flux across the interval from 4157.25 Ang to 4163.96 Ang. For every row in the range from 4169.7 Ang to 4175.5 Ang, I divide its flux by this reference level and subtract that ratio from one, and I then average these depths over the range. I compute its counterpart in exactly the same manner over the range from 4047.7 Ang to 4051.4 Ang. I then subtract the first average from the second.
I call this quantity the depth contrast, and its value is -0.177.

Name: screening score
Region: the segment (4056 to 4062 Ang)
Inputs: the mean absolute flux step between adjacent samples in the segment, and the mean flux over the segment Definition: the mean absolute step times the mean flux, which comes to 17.4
